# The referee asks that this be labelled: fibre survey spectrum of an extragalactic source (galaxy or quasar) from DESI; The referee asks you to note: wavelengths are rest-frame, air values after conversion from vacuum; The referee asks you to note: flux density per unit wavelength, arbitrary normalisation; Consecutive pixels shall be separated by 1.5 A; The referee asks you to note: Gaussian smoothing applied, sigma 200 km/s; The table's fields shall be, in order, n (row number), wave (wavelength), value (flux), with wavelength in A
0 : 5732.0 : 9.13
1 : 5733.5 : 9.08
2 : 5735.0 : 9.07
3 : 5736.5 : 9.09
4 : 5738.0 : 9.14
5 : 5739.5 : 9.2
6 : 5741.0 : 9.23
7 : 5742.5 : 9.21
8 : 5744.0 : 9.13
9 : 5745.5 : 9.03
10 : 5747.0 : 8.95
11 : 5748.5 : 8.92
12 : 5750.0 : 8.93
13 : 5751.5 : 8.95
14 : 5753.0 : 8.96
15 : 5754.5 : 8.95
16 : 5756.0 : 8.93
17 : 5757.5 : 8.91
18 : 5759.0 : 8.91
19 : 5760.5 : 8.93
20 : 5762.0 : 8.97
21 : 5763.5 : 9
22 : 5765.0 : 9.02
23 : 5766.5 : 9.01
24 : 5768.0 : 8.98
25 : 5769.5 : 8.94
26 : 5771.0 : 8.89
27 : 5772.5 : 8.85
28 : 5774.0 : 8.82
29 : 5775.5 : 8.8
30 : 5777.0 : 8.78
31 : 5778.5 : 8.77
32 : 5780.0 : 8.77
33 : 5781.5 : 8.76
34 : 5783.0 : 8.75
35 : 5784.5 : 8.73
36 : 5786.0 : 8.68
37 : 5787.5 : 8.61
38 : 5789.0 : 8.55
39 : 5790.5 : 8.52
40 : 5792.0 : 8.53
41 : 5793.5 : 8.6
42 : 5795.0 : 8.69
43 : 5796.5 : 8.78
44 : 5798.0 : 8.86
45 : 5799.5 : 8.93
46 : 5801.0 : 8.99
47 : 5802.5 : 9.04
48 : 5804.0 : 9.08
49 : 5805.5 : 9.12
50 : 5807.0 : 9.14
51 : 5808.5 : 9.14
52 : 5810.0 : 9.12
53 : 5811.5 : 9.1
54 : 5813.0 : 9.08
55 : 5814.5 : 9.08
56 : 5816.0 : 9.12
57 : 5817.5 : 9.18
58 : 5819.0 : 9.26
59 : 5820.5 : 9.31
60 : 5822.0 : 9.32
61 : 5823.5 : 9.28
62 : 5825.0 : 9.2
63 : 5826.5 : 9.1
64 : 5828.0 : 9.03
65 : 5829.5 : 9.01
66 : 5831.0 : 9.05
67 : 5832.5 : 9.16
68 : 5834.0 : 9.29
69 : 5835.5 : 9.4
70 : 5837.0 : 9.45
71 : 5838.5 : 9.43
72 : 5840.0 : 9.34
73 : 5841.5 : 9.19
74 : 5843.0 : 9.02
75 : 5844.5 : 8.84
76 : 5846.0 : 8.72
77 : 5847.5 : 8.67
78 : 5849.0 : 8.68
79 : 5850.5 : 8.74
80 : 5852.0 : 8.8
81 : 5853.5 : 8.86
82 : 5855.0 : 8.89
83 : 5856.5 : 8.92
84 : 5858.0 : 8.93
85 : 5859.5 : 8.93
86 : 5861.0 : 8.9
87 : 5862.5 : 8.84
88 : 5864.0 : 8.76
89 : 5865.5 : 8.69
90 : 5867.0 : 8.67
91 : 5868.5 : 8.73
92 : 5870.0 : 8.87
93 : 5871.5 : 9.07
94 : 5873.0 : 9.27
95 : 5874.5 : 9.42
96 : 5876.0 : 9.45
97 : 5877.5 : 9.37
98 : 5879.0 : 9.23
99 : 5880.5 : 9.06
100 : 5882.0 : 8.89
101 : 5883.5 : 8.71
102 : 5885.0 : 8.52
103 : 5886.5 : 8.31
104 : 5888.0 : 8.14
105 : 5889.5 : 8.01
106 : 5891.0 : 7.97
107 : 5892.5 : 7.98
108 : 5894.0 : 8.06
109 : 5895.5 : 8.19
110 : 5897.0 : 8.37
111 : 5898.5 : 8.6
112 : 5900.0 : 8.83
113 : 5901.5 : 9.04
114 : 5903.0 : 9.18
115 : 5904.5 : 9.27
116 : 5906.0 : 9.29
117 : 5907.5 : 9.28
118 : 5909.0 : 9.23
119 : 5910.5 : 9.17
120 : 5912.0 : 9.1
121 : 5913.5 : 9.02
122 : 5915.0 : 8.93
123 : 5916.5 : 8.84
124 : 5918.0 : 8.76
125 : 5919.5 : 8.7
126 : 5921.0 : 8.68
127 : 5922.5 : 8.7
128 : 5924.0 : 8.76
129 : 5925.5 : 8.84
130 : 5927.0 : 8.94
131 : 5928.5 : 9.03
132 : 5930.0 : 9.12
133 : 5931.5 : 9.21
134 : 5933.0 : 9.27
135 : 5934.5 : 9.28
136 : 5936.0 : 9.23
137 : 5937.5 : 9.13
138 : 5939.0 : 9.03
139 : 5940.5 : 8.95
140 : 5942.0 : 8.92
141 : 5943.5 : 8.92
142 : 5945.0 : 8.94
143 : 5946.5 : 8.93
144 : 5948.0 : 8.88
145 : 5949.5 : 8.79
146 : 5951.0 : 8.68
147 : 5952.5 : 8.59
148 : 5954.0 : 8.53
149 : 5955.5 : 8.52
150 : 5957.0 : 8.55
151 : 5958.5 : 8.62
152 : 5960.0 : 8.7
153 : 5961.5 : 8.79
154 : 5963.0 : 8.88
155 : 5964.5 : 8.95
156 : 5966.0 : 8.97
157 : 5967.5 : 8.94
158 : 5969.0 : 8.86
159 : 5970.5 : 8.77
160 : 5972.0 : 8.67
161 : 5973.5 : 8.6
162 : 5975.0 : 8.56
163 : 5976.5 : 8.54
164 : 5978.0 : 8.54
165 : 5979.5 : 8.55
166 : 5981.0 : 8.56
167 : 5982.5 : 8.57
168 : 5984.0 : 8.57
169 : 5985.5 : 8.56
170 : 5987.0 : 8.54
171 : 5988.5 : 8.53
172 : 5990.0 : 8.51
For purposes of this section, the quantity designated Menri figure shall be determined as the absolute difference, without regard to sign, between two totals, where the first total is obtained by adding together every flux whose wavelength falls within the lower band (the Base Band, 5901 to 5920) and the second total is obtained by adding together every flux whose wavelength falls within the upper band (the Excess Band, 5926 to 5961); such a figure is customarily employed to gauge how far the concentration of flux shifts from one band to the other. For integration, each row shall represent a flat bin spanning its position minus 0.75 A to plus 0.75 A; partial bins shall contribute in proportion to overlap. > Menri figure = 87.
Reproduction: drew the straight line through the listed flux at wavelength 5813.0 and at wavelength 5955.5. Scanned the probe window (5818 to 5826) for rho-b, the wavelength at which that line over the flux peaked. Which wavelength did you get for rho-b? 5825.0 A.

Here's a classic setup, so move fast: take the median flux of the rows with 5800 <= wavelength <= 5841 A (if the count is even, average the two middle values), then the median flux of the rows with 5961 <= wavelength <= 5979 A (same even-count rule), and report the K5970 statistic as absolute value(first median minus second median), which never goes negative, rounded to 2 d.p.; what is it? 0.36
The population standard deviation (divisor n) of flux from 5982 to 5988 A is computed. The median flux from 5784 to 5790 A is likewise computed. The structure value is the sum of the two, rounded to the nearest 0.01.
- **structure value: 8.66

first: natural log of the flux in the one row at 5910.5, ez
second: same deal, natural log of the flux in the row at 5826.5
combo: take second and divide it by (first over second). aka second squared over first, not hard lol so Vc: 2.20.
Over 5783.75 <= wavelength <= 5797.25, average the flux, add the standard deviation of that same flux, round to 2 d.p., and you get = 8.72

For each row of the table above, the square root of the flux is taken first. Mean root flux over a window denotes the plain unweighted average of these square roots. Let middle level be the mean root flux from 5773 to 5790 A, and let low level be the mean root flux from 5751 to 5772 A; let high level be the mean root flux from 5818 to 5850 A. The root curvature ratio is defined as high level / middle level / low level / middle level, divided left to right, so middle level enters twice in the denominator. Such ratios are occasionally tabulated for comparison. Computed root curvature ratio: 0.116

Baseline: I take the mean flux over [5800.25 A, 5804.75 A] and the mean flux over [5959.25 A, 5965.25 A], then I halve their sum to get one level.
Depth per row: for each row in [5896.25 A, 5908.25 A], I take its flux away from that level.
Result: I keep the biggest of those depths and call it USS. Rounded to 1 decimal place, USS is 0.6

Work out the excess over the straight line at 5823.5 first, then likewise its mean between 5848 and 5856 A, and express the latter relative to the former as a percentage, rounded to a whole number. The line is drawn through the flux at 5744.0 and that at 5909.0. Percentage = -394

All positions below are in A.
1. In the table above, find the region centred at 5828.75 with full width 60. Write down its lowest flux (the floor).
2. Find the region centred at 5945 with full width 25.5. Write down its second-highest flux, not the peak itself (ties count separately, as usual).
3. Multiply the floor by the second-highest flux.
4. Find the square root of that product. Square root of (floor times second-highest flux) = 8.96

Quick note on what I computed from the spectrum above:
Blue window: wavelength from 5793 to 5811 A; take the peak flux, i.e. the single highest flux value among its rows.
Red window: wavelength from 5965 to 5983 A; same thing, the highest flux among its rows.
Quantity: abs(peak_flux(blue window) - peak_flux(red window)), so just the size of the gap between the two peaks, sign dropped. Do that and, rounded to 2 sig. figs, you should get 0.17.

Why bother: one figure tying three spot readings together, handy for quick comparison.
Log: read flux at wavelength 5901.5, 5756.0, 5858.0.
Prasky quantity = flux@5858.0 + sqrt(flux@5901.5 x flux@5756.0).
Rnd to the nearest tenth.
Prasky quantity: 17.9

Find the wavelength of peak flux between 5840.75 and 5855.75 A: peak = 5841.5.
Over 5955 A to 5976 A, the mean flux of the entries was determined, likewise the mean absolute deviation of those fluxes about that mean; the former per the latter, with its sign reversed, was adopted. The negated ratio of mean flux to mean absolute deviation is -63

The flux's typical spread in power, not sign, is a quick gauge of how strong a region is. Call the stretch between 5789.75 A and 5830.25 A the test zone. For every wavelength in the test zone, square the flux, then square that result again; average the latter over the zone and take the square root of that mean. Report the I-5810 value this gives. 82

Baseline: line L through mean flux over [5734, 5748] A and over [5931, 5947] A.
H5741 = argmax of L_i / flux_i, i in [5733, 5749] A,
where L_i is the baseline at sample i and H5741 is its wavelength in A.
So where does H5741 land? 5748.5 A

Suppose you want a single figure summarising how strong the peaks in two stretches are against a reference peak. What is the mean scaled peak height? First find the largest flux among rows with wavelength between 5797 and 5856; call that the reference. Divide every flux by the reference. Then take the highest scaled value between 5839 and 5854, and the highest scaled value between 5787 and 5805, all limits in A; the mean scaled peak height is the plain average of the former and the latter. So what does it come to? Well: 0.975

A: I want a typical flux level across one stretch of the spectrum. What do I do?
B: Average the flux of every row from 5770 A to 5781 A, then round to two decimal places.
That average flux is 8.81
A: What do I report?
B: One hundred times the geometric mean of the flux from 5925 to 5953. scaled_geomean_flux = 898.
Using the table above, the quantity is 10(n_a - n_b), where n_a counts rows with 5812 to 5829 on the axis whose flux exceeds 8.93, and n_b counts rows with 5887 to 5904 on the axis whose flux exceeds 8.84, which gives 90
